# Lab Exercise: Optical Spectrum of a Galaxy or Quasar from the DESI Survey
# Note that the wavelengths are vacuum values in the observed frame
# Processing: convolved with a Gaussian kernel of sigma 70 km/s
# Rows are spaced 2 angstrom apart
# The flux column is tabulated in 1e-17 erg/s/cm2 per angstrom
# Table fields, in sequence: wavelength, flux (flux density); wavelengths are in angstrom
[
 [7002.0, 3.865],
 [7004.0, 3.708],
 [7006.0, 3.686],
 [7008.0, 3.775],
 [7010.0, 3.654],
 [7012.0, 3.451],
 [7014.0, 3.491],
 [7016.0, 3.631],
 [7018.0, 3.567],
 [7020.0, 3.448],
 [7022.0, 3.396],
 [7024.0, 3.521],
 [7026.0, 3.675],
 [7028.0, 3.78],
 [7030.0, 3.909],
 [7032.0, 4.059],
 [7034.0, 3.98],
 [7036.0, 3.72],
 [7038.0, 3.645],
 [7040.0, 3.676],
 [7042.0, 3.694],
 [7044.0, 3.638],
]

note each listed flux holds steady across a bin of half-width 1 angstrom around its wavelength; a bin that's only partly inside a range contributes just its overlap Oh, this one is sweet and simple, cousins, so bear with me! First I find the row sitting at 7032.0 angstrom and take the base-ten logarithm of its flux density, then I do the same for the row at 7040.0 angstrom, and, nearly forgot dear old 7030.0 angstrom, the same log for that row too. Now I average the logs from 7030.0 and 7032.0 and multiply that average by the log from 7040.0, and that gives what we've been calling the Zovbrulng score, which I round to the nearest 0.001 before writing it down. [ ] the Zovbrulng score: 0.339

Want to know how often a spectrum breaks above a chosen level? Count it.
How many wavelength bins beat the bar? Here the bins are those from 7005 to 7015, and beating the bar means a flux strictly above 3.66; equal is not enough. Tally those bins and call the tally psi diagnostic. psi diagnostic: 2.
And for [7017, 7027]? 1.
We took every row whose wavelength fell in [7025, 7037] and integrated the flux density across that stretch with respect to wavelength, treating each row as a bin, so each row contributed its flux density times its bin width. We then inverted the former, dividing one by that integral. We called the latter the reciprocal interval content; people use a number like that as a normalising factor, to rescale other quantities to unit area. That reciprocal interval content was 0.022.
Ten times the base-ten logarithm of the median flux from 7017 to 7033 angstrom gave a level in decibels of 5.59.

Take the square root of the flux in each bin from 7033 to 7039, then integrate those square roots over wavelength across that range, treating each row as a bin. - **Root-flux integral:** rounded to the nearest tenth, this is 11.7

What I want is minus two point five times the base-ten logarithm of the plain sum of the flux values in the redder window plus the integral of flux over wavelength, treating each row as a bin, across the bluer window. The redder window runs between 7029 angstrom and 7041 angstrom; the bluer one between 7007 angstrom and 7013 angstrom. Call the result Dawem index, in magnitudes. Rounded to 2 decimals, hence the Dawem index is -4.13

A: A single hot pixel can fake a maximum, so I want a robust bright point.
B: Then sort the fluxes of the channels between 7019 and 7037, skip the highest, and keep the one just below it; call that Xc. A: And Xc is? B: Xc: 3.98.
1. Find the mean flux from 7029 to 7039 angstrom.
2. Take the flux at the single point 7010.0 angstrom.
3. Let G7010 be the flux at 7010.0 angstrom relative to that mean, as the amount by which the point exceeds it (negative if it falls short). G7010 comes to -0.21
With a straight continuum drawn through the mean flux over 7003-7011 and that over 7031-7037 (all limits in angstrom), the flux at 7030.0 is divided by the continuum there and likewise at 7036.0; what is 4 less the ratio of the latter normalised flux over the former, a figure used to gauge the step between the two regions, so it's 3.06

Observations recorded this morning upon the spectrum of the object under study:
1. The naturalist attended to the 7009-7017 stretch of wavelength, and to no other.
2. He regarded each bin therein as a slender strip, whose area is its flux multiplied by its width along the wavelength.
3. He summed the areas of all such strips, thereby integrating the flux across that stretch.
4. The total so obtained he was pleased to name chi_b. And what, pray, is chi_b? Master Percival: 28.5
